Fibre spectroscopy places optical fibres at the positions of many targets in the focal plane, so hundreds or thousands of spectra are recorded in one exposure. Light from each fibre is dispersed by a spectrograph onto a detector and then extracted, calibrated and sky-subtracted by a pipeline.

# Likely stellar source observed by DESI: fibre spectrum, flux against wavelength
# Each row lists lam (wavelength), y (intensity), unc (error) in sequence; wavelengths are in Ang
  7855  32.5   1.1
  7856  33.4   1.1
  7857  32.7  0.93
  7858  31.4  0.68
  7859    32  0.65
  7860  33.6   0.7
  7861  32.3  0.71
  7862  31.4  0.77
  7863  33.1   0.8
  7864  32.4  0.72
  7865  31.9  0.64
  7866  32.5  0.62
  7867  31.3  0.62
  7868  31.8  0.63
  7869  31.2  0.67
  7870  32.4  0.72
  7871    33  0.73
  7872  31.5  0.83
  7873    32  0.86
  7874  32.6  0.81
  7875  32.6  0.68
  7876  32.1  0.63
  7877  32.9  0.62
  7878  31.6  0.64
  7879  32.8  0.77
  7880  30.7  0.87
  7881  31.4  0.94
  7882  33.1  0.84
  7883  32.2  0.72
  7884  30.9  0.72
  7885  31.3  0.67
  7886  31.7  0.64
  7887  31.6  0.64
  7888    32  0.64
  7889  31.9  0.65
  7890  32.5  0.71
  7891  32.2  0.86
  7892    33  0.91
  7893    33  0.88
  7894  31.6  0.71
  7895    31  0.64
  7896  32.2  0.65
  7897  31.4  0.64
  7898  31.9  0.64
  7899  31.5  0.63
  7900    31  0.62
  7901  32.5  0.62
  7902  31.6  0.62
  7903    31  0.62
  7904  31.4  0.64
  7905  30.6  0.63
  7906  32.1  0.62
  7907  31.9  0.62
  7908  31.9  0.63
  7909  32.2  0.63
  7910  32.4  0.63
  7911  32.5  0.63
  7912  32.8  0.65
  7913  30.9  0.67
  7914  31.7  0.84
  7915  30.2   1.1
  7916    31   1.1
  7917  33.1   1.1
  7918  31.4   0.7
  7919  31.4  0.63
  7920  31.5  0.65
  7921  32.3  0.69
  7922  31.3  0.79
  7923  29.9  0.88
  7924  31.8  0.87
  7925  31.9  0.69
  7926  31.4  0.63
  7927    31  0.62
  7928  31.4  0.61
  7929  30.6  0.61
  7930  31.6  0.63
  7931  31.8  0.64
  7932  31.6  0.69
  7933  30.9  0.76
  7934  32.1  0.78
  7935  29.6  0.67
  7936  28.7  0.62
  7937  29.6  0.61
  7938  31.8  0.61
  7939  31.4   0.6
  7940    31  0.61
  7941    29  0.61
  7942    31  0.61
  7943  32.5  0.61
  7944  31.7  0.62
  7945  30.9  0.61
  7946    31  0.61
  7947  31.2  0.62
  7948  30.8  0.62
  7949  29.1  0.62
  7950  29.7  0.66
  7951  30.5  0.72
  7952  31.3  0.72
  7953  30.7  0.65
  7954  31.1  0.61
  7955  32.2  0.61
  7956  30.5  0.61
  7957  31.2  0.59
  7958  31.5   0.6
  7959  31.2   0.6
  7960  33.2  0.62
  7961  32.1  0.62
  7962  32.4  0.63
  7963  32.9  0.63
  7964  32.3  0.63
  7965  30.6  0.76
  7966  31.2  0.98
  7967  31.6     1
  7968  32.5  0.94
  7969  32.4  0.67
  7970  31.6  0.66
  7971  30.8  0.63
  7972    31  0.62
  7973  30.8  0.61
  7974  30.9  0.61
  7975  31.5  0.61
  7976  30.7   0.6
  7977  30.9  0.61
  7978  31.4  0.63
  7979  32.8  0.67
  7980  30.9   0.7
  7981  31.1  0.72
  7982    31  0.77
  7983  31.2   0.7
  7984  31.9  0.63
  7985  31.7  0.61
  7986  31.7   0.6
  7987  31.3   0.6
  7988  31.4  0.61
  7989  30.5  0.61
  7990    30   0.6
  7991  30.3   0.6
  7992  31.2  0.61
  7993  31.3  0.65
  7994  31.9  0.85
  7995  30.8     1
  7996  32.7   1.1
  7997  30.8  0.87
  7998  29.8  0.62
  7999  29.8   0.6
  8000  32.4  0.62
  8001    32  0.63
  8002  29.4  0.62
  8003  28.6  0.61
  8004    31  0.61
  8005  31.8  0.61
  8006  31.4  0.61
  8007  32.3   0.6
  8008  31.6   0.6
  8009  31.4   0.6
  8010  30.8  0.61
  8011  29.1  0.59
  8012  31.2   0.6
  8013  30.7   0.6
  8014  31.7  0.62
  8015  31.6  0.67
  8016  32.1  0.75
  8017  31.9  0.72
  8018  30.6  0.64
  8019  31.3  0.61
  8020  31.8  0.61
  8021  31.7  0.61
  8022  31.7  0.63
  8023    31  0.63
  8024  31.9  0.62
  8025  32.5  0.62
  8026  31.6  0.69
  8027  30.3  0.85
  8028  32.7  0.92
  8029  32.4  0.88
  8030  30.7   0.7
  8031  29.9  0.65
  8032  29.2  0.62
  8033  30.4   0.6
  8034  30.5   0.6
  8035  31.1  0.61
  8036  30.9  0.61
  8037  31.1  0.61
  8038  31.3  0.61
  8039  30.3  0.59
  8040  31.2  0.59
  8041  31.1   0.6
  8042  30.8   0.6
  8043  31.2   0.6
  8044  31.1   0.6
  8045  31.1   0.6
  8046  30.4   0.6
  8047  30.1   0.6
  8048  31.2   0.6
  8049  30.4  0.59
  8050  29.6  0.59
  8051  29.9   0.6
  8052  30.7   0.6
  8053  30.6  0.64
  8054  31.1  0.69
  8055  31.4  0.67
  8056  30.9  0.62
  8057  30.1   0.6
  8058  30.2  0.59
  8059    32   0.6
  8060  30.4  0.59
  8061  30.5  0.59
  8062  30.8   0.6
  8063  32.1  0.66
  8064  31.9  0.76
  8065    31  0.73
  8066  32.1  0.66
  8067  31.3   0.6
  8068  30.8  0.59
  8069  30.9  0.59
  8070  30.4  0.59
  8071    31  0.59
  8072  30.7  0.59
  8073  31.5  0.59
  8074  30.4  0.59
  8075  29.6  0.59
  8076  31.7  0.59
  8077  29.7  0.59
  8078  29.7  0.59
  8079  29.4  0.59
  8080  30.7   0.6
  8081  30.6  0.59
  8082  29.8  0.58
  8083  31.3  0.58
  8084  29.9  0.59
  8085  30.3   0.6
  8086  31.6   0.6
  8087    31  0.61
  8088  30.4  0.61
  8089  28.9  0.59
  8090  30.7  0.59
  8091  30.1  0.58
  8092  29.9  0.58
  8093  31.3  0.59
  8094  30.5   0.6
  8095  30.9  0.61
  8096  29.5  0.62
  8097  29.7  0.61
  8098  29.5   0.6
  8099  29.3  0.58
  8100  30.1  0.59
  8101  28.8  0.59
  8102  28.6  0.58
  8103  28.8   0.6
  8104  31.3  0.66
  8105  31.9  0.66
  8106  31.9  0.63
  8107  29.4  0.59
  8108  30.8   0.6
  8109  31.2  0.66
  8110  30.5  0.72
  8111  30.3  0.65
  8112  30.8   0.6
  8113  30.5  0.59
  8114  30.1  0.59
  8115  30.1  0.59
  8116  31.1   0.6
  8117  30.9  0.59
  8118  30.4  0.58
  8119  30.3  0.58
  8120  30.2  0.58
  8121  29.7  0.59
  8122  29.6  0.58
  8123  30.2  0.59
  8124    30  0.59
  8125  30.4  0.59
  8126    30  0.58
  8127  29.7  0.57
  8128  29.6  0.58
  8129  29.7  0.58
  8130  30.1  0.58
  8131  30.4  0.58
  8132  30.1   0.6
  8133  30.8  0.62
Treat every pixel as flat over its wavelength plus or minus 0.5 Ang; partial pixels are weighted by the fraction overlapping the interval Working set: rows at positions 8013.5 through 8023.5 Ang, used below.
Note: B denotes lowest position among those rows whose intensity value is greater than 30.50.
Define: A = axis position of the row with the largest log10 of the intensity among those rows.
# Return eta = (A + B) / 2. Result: 8015.0 Ang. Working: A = 8016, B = 8014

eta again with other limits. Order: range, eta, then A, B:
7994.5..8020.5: 7995.5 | 7996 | 7995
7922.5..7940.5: 7929.0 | 7934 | 7924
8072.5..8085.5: 8074.5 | 8076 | 8073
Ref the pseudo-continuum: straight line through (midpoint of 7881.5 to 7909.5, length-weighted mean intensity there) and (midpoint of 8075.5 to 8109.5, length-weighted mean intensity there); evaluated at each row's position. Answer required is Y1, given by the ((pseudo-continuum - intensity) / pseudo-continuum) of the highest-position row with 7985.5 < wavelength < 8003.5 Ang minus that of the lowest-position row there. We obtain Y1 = 0.096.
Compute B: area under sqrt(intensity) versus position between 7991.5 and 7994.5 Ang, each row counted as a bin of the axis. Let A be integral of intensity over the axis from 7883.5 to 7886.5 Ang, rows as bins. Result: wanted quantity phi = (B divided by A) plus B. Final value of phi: 17.0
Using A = 93.9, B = 16.8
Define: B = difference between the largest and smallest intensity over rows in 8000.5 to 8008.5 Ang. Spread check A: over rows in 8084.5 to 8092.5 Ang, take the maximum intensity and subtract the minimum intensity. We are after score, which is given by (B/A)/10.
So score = 0.137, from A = 2.7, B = 3.70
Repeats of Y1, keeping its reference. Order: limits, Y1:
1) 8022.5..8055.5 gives -0.021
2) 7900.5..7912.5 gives -0.012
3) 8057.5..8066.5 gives -0.064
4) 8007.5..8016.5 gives -0.018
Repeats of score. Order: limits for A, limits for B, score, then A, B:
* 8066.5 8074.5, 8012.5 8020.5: 0.136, 1.1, 1.50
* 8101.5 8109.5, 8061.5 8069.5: 0.039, 3.3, 1.30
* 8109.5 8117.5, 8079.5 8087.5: 0.180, 1.0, 1.80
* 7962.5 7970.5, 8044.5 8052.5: 0.070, 2.3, 1.60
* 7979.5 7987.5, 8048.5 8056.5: 0.180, 1.0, 1.80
